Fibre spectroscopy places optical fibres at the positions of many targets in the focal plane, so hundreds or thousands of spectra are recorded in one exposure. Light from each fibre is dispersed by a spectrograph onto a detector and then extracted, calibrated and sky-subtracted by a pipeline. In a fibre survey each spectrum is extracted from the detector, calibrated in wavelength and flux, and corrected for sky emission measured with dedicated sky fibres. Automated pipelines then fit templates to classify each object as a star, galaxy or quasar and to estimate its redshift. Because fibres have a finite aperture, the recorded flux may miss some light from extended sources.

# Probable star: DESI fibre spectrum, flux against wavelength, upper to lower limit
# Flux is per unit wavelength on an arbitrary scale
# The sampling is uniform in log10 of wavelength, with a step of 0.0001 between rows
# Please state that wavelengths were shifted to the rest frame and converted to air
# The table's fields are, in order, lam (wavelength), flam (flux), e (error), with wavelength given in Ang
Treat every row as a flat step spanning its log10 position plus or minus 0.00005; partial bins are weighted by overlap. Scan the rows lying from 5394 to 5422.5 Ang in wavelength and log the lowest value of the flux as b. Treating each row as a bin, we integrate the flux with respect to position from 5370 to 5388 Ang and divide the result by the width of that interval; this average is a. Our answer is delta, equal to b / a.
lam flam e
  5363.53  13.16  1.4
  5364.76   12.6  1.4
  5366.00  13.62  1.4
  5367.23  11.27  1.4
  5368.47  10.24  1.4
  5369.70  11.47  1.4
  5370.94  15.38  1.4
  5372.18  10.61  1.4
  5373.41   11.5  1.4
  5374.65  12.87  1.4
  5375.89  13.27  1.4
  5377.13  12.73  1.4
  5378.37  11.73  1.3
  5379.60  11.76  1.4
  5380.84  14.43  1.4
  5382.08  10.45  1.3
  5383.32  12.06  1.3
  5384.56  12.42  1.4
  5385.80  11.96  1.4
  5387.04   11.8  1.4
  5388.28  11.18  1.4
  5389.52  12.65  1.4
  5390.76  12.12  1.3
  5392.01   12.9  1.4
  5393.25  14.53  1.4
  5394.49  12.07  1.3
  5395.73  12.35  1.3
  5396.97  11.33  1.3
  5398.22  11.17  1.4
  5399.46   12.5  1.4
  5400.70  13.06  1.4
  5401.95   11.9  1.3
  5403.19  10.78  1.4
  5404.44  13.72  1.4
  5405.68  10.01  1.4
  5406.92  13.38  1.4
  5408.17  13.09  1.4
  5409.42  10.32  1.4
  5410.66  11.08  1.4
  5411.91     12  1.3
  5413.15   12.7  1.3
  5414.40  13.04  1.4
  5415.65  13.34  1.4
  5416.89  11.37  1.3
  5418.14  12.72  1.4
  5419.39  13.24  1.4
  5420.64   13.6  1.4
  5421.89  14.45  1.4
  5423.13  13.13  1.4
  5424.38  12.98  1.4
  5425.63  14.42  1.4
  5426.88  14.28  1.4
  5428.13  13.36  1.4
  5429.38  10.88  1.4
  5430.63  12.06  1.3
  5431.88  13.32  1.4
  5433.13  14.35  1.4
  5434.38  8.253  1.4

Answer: 0.81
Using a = 12.3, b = 10.01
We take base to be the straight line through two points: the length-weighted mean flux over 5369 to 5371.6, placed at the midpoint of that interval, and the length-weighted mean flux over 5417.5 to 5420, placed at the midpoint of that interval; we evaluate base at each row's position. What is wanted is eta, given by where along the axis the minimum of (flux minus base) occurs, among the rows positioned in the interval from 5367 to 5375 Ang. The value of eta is 5368.47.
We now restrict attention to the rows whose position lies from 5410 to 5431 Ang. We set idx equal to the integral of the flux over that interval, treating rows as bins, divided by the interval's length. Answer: 12.9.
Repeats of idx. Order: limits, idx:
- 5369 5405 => 12.3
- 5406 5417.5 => 12.2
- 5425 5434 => 13.1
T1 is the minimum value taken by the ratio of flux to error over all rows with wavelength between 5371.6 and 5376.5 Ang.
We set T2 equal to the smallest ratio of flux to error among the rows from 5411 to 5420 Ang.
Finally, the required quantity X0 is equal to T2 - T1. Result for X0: 1.2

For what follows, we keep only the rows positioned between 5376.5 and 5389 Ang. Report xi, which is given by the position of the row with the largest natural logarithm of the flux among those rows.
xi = 5380.84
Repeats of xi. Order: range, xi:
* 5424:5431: 5425.63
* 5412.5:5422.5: 5421.89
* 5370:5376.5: 5370.94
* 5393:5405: 5393.25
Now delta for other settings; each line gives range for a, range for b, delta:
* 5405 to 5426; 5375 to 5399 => 0.83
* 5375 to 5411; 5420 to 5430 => 0.89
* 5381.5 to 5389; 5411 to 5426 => 0.97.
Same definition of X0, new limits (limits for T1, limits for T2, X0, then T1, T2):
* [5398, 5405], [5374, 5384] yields 0.3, 7.70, 8.04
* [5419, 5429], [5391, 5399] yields -1.3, 9.27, 7.98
